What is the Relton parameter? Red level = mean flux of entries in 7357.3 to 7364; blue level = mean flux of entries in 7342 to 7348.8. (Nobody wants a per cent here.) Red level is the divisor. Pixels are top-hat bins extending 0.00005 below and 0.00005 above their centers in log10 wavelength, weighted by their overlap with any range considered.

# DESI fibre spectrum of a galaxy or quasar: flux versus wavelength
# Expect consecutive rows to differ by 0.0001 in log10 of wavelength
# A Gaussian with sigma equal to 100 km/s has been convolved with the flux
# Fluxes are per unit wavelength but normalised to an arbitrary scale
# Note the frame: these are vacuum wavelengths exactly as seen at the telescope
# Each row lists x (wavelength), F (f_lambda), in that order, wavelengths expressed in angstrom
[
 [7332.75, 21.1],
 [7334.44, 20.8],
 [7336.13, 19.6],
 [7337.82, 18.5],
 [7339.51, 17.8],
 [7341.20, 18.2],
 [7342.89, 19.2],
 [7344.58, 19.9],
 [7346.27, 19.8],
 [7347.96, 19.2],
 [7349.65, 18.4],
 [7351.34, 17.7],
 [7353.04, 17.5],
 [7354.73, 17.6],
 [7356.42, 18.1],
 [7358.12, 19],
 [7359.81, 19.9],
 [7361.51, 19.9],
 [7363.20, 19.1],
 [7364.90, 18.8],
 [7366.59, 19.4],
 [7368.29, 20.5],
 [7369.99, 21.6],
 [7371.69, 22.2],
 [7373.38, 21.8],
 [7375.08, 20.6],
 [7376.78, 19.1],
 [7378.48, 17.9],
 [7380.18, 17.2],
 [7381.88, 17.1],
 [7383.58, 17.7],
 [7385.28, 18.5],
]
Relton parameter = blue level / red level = 1.00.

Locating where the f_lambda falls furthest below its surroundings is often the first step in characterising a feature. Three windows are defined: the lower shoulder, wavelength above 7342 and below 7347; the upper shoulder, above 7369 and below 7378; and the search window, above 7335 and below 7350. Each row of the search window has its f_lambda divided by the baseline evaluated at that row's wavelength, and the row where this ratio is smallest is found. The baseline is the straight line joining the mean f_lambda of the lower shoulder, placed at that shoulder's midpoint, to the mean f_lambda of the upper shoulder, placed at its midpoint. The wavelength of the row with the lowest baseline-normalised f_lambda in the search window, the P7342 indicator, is 7339.51 angstrom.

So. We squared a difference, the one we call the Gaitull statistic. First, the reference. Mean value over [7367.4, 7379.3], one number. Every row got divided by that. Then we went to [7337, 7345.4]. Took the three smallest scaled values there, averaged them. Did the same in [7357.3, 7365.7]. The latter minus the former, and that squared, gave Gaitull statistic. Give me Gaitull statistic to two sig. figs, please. 0.0015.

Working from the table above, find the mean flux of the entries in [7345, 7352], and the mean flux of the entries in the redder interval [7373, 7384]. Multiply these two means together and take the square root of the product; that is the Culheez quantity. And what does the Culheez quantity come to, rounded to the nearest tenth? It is 18.8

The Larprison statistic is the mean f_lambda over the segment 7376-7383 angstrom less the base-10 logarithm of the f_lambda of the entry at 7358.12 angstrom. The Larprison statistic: 16.5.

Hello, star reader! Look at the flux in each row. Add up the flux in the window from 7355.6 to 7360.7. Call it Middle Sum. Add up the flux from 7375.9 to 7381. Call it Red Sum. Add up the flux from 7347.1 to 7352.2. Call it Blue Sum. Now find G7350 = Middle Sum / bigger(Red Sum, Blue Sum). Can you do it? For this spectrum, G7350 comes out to 1.03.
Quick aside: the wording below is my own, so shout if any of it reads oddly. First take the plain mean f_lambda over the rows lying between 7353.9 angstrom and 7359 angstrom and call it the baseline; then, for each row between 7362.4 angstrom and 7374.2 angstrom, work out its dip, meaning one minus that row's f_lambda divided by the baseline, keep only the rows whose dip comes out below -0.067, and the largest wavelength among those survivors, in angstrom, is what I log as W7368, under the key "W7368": 7373.38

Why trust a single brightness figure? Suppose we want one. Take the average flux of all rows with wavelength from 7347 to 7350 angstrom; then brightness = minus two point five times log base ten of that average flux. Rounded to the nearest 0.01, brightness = -3.19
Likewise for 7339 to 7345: -3.18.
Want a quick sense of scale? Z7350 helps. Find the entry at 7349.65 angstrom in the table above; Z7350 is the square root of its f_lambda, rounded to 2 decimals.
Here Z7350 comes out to 4.29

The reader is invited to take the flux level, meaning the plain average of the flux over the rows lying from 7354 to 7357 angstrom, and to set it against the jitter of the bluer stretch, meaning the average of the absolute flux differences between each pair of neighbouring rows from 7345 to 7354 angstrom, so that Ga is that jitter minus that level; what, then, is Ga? -17.3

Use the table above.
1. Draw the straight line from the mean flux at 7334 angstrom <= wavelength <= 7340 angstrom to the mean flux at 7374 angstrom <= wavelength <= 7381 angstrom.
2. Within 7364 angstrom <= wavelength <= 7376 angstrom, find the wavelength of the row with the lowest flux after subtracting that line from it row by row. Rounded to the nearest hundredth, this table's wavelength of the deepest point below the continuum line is 7364.90 angstrom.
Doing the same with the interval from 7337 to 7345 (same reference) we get 7339.51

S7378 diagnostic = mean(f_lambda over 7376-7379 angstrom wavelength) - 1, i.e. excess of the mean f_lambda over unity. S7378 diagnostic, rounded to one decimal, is 17.5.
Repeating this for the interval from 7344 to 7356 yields 17.6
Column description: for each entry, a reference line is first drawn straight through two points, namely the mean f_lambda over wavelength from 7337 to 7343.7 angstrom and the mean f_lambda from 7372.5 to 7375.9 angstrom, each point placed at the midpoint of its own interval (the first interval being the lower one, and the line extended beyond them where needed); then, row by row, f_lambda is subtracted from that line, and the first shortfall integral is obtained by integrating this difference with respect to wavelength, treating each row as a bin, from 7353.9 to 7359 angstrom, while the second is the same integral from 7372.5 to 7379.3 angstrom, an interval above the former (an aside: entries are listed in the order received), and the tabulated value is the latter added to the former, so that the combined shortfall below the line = 18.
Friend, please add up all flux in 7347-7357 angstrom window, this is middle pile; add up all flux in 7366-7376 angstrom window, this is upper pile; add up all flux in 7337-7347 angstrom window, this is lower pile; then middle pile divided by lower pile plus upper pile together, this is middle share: 0.453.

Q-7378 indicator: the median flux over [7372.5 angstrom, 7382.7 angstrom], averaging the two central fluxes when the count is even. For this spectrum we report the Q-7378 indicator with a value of 18.5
